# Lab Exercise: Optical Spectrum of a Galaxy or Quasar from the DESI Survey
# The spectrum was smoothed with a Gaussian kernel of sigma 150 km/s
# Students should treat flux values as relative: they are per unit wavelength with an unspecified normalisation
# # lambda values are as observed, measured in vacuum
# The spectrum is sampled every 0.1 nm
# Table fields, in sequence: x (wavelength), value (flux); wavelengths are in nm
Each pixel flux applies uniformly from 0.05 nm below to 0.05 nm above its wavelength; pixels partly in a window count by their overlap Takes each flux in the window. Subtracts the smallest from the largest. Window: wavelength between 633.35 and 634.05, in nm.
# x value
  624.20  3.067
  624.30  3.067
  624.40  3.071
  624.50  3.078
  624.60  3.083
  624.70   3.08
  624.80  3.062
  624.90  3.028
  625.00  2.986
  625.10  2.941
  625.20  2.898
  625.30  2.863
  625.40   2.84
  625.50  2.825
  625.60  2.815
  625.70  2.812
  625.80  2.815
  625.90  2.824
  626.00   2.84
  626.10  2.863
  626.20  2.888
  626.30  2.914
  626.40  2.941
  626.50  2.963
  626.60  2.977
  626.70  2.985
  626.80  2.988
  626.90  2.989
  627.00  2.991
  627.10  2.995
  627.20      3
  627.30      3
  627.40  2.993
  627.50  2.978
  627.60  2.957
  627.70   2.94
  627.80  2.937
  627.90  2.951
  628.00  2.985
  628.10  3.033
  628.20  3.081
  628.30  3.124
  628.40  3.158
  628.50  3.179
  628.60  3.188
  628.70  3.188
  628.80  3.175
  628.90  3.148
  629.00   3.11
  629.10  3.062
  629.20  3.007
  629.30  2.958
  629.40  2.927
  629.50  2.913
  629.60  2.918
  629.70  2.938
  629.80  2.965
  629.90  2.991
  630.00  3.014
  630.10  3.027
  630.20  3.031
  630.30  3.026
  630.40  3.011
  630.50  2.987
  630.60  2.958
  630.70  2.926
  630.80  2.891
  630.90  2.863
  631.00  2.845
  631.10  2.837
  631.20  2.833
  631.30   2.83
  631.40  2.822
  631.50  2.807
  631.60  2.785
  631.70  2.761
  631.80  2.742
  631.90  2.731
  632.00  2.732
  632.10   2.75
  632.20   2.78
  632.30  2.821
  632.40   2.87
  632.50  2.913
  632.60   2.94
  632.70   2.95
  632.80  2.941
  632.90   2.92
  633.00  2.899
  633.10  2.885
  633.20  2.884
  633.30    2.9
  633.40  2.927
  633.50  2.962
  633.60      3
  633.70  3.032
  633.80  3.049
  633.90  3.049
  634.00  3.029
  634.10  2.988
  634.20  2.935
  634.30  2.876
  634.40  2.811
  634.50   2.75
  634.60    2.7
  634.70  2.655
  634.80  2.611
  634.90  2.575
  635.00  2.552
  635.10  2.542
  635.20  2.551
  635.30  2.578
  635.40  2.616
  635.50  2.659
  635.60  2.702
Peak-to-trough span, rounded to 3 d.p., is 0.122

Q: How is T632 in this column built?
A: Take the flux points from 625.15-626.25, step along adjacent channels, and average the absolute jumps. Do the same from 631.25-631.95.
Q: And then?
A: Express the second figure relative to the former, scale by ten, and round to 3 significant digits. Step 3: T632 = 10.2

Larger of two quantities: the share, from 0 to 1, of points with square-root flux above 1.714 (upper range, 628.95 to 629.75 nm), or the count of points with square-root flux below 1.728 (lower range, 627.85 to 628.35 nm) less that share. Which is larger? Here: 1.4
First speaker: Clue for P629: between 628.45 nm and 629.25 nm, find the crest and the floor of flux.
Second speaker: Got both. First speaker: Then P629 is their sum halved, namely 3.10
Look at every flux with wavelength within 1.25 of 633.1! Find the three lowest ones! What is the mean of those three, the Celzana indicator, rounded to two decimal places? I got 2.74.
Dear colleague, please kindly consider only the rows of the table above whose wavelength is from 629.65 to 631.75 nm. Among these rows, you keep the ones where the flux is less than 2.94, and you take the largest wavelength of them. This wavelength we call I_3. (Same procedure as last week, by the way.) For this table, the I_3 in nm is 631.70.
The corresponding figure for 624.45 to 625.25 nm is 625.20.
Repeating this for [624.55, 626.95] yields 626.30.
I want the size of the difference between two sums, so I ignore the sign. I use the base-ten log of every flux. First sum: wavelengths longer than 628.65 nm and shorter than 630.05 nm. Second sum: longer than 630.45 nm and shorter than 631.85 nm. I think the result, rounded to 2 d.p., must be 0.36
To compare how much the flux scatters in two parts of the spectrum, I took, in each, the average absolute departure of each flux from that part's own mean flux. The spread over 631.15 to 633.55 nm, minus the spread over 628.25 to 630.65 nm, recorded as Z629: -0.01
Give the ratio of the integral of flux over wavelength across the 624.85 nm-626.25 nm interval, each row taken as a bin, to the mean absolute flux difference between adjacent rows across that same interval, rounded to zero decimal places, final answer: 179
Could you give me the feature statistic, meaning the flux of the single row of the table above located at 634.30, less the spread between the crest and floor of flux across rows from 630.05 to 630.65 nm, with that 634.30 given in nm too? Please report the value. 2.80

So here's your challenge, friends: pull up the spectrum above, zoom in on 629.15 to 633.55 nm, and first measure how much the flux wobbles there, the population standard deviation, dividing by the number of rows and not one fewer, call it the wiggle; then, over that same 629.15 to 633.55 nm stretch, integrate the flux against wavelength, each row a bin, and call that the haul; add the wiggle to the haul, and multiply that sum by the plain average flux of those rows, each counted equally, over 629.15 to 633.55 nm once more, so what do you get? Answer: 37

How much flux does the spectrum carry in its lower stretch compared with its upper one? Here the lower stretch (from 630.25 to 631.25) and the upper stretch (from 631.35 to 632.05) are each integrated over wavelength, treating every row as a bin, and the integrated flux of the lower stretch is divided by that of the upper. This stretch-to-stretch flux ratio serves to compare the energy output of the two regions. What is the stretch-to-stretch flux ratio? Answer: 1.5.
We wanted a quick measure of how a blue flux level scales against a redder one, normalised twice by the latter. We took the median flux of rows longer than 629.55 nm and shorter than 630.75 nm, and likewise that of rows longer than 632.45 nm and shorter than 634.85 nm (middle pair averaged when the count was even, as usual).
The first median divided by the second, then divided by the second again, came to 0.350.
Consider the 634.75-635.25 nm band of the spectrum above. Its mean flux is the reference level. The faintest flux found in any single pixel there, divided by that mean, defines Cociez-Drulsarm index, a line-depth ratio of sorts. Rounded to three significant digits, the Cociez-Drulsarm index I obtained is 0.991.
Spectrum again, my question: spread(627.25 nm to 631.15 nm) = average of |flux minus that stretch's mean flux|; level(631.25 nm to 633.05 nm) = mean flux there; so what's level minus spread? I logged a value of 2.76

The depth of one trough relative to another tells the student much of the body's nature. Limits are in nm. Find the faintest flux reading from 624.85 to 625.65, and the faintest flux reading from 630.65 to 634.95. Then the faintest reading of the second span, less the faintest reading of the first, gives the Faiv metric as -0.24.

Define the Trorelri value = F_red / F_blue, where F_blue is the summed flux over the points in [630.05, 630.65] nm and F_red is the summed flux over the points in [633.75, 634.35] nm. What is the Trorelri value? 0.99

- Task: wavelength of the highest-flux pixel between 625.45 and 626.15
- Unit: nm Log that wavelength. 626.10 nm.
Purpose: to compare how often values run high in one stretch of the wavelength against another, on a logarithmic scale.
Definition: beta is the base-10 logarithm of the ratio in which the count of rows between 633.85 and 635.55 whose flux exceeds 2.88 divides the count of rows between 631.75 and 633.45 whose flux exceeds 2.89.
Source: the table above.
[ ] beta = 0.30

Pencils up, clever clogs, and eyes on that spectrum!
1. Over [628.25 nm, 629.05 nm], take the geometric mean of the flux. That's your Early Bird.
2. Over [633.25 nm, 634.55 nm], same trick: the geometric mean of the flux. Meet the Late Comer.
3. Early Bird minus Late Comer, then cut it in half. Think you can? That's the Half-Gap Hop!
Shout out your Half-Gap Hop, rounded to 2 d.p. 0.11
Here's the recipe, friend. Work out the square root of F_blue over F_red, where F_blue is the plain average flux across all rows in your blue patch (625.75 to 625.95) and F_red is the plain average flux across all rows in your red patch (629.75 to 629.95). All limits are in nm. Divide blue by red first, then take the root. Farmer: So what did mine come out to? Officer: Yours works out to 0.97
